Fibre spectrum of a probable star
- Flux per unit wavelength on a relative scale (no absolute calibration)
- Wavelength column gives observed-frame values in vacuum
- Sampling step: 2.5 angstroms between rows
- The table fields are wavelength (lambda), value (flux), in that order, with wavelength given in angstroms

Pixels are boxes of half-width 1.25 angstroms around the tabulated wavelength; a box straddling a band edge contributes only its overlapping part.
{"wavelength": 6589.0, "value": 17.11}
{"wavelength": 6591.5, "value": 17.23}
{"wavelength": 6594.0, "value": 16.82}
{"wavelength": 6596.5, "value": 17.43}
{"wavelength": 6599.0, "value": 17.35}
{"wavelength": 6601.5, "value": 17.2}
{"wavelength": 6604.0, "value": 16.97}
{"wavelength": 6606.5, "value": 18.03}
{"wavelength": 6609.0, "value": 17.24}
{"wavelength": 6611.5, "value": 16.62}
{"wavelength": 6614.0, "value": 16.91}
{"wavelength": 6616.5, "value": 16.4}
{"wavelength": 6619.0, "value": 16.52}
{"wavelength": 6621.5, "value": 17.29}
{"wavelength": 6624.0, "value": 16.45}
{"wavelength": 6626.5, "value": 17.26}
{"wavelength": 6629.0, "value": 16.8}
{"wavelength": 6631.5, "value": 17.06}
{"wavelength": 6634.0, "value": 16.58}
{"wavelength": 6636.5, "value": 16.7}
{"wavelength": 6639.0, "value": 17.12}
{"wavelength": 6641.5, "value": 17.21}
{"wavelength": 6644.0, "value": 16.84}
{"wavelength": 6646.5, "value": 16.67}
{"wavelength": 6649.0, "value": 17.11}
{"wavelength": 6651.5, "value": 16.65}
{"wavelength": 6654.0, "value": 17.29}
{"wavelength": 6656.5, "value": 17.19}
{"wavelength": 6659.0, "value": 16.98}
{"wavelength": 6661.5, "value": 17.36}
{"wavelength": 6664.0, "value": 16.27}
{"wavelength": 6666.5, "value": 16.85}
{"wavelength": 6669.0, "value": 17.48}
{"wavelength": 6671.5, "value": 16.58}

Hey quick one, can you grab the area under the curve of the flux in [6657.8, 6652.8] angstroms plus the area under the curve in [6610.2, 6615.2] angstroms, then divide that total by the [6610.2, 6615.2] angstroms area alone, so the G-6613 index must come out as 2.03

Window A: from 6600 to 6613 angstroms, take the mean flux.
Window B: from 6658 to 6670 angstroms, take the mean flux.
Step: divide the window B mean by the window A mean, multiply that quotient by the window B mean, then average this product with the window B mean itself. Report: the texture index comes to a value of 16.9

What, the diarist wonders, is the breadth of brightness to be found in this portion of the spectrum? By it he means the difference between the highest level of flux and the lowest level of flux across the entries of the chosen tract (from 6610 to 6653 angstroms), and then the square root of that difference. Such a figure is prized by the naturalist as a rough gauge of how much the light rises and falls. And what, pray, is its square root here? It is 0.94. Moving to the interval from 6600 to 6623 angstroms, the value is 1.28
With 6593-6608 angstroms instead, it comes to 1.10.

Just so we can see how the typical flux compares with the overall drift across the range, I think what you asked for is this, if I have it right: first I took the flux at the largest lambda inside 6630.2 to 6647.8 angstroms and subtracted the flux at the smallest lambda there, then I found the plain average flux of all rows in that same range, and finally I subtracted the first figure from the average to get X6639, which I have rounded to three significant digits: 17.3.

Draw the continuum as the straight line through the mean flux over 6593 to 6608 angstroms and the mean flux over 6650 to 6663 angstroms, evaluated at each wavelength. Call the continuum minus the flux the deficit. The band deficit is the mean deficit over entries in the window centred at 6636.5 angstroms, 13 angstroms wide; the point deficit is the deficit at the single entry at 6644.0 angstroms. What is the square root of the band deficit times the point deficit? 0.26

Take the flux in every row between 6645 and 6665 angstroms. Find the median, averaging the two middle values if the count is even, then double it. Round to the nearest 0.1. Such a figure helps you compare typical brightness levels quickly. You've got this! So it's 34.1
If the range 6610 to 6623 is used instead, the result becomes 33.2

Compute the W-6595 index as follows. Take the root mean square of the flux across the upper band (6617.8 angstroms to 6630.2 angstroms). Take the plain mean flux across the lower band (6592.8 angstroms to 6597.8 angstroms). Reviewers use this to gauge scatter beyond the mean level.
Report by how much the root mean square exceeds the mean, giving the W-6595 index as -0.3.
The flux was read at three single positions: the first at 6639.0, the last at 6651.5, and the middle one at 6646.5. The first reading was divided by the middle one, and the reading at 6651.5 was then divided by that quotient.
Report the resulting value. 16.2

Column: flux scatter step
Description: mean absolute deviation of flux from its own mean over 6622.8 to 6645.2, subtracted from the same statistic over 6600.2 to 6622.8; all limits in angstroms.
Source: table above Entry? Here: 0.13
